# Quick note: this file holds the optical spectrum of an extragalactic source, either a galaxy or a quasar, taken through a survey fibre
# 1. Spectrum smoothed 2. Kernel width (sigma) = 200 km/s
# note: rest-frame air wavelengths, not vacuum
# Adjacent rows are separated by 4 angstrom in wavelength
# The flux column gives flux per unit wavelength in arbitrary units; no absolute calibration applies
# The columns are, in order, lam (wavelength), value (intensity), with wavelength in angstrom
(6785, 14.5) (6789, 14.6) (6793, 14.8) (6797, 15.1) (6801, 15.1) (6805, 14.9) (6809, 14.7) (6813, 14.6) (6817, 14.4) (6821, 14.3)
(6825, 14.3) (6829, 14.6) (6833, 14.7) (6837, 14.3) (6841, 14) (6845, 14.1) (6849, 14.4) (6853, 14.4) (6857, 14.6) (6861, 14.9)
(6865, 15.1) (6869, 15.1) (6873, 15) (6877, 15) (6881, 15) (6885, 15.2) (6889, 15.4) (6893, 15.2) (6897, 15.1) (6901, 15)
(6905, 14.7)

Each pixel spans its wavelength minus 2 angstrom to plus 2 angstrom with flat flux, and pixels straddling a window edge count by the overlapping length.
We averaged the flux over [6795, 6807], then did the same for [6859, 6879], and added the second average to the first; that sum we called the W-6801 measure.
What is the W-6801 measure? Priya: 30.1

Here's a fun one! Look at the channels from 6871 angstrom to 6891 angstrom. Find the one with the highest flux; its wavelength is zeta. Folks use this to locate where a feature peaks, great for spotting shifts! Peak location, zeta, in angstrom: 6889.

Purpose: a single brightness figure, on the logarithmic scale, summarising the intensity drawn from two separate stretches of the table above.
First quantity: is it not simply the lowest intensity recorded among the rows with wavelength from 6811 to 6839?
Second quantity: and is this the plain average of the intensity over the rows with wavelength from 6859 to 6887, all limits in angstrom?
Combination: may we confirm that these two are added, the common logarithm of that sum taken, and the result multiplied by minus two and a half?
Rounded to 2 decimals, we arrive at -3.67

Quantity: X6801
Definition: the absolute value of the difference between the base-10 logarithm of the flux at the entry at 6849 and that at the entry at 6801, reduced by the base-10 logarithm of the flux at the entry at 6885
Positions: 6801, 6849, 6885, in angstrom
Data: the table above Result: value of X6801 -1.16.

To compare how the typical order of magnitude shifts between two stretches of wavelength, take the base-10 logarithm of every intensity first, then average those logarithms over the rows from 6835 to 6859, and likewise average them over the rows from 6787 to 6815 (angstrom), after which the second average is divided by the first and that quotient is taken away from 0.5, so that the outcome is -0.514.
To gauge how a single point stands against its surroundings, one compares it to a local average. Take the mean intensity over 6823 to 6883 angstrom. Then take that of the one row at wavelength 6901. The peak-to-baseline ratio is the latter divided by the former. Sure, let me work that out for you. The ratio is 1.03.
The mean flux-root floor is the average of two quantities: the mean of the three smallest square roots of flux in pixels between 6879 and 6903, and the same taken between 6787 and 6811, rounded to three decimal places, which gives 3.856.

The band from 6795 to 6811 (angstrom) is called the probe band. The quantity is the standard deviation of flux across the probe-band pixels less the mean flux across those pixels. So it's -14.8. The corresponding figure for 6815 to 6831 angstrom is -14.3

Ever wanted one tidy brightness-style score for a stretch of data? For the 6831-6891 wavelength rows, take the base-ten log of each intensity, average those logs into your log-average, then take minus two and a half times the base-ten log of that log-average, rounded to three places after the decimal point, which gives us -0.169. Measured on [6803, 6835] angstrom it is -0.164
